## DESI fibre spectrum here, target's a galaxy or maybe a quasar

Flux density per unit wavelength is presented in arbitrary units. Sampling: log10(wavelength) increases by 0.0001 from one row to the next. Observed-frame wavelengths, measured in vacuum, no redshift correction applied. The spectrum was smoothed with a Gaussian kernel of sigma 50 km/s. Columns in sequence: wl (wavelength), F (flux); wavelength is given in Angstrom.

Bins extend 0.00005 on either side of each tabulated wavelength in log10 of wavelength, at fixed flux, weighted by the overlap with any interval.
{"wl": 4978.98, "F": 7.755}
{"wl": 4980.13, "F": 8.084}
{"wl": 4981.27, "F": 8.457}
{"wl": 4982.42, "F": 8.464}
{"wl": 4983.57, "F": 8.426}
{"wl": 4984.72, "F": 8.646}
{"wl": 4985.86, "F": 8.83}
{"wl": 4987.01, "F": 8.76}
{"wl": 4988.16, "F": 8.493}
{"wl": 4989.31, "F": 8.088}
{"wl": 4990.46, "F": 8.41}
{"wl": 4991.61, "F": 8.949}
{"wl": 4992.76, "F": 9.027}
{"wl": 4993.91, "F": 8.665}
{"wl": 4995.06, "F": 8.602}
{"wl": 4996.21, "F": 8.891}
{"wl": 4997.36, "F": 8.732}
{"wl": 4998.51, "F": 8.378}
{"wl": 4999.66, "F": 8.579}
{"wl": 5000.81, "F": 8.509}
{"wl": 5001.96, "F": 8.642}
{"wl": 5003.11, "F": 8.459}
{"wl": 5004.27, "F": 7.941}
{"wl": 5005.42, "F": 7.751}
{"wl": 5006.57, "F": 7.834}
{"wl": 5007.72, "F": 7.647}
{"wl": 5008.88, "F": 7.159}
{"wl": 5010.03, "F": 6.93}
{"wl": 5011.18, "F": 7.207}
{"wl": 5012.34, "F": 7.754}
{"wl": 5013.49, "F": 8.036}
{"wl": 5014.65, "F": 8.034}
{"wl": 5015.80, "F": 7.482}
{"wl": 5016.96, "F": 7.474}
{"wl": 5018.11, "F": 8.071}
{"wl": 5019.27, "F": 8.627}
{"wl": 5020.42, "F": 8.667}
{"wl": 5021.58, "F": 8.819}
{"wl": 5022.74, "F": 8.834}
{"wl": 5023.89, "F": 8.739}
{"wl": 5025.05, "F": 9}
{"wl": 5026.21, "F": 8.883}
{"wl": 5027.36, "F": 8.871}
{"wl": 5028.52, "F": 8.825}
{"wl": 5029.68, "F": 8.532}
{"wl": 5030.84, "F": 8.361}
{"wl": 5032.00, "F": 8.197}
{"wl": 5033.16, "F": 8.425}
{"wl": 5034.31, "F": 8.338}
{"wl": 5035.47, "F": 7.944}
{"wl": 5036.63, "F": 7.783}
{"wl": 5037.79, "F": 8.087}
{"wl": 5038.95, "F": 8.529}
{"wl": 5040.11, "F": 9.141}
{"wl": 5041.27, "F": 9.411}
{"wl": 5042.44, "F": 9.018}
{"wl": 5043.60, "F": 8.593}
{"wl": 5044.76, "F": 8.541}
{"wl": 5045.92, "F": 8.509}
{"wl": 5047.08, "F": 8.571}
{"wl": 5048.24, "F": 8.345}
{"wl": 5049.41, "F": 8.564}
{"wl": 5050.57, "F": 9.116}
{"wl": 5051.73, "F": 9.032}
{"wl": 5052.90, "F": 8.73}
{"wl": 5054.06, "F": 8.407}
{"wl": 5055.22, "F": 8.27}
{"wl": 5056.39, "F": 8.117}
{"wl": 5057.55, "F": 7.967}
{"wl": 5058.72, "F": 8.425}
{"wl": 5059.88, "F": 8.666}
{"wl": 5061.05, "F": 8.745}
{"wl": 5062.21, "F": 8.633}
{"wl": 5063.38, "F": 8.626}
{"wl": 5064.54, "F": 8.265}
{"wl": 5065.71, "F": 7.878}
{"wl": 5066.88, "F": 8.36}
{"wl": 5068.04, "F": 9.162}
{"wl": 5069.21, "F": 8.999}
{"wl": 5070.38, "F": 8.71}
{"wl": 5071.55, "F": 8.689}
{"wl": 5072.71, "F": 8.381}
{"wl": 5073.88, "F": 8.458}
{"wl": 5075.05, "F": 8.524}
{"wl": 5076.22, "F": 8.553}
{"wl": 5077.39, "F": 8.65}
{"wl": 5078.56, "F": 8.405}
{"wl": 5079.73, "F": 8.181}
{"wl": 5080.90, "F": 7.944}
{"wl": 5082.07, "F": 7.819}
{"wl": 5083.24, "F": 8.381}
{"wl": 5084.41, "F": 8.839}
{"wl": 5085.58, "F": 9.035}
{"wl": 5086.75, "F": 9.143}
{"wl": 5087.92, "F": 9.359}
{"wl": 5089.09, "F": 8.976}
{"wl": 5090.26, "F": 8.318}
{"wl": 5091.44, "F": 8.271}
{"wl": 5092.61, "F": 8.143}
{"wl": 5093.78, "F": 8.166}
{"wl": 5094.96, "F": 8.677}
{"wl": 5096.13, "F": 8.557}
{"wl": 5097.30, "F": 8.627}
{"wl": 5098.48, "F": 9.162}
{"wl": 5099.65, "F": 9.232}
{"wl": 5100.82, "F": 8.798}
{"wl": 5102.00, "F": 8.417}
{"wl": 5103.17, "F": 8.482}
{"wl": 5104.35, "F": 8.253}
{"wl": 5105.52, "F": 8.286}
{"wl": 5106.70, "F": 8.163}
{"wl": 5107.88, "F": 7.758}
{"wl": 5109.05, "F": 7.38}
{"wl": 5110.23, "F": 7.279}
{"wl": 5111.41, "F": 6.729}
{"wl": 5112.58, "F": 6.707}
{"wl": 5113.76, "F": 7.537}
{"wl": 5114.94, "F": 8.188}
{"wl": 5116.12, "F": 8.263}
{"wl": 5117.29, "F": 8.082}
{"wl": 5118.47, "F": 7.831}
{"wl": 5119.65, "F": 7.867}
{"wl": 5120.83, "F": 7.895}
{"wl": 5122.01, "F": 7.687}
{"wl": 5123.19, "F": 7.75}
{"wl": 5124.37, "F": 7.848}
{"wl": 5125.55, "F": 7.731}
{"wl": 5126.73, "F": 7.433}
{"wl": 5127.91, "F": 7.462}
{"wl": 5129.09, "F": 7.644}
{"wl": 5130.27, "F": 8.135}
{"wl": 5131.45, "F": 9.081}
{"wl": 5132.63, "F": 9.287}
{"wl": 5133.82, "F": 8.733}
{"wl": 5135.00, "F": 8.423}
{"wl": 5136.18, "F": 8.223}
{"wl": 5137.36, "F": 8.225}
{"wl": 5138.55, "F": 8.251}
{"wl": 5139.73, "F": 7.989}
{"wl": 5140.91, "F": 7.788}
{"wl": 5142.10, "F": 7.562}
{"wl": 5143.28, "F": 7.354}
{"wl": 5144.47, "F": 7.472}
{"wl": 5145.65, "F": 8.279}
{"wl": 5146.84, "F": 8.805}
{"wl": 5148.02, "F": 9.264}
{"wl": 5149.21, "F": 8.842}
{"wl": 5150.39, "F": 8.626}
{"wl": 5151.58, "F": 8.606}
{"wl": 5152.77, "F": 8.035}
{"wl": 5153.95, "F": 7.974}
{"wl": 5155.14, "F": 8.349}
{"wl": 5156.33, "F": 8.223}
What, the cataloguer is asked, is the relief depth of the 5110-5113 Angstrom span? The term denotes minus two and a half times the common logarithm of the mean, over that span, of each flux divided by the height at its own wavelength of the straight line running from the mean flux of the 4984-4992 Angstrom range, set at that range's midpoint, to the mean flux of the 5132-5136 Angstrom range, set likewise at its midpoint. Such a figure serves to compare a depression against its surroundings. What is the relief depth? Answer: 0.26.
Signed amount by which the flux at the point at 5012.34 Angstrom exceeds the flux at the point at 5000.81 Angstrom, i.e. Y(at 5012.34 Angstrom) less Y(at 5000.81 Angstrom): -0.8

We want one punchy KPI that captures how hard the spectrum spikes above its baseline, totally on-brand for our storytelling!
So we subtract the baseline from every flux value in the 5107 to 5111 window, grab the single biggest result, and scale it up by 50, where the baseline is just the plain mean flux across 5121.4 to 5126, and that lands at 0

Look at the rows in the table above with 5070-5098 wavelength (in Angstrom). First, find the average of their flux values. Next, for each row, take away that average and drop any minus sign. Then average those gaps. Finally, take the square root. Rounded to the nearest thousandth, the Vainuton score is 0.533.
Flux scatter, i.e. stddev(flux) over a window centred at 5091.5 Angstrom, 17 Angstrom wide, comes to 0.4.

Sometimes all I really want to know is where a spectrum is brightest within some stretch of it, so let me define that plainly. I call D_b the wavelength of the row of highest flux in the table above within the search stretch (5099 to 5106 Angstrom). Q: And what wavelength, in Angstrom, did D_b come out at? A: 5099.65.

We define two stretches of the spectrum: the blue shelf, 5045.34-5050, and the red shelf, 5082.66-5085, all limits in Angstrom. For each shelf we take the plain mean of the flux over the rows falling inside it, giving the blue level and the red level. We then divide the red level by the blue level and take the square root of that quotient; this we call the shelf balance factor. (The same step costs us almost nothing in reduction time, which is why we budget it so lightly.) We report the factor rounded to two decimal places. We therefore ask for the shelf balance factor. 1.01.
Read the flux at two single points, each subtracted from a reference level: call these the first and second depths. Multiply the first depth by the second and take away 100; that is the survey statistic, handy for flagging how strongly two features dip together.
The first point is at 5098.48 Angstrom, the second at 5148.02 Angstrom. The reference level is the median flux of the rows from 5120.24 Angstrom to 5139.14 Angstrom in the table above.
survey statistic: -99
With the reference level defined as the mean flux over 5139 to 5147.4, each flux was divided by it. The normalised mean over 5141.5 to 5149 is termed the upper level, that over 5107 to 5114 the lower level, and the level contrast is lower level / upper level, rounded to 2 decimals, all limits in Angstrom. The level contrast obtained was 0.89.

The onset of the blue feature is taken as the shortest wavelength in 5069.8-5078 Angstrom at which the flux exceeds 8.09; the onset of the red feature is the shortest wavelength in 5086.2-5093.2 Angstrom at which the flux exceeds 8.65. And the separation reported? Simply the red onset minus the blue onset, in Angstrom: 16.4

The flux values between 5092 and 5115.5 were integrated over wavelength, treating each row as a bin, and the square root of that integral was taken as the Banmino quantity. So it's 13.8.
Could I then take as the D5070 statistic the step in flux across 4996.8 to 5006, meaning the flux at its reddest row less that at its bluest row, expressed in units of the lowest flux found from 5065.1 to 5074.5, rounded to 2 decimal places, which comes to -0.12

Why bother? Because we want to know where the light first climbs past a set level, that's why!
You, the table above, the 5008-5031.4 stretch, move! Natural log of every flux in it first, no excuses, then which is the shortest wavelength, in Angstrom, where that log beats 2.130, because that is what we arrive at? 5019.27 Angstrom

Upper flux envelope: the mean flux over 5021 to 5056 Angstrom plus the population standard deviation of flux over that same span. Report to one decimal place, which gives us 9.0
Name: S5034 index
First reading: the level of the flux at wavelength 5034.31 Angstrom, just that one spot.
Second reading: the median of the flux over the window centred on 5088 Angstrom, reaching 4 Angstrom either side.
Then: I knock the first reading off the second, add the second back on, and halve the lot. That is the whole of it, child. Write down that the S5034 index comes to 4.81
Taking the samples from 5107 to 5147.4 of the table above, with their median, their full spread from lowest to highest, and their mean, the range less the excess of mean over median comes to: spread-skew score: 2.52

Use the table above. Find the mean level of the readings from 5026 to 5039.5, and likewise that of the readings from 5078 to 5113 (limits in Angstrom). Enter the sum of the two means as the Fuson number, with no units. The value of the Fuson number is 16.7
